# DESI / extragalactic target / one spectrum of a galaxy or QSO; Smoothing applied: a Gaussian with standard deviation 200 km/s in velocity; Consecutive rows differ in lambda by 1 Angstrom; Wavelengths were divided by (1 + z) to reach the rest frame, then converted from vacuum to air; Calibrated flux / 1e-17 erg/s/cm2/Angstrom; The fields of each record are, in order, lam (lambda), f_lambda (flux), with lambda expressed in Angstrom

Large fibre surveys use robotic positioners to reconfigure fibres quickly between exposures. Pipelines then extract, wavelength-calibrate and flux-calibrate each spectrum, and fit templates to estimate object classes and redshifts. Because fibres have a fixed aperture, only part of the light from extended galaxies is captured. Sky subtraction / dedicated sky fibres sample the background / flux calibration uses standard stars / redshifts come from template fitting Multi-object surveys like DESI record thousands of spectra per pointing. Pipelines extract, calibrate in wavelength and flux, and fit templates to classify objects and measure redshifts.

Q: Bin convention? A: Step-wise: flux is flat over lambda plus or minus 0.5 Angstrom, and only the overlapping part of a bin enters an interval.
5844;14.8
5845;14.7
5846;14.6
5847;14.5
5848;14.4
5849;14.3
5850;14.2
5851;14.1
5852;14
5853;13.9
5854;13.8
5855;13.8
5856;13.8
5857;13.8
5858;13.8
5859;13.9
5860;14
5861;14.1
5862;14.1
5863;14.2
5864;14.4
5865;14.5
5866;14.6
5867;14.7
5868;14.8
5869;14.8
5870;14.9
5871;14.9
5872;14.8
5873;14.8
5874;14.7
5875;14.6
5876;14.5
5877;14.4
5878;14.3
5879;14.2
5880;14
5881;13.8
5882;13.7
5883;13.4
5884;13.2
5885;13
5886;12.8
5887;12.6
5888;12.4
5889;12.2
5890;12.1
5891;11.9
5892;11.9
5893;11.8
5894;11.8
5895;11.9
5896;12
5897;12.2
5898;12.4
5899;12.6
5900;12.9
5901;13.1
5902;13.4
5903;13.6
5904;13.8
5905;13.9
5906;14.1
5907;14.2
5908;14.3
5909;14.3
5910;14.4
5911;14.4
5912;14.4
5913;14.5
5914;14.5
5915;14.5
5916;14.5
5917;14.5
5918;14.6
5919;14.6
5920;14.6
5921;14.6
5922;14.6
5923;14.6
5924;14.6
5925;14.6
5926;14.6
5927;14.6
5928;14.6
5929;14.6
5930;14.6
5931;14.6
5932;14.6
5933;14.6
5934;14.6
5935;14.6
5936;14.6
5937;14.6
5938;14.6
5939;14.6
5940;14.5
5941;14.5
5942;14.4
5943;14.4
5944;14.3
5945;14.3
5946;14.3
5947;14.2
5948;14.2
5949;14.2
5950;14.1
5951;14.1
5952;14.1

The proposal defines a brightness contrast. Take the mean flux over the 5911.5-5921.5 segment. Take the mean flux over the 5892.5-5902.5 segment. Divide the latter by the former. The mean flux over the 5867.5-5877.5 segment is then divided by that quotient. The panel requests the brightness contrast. 17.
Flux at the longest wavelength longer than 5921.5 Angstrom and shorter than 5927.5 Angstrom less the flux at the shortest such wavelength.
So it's 0.00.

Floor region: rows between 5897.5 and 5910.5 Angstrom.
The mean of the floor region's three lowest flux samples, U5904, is 12.6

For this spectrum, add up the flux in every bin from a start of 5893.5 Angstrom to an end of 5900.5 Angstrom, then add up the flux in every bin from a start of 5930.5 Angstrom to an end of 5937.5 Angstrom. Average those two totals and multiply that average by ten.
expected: 940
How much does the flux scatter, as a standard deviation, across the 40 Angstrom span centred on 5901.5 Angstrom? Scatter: 1.0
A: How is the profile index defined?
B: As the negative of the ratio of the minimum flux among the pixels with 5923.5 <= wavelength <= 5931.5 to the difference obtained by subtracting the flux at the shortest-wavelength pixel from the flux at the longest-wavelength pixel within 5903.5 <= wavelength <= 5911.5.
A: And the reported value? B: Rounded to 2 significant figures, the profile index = -24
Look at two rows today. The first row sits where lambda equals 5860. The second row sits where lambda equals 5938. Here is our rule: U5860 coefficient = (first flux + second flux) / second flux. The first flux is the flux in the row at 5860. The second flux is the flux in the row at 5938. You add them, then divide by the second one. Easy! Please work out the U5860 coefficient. 1.96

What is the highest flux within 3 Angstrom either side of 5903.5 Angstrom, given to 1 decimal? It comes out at 14.1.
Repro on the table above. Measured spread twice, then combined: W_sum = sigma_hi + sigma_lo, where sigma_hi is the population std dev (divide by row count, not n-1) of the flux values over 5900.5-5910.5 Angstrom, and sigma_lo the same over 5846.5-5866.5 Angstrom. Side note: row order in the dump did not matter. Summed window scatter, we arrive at 0.67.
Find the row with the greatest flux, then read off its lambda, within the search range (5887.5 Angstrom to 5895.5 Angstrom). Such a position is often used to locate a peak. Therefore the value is 5888 Angstrom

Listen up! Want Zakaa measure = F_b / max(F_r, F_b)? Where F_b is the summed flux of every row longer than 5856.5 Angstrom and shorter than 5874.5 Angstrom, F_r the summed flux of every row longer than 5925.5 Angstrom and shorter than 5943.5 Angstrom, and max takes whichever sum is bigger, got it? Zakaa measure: 0.99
